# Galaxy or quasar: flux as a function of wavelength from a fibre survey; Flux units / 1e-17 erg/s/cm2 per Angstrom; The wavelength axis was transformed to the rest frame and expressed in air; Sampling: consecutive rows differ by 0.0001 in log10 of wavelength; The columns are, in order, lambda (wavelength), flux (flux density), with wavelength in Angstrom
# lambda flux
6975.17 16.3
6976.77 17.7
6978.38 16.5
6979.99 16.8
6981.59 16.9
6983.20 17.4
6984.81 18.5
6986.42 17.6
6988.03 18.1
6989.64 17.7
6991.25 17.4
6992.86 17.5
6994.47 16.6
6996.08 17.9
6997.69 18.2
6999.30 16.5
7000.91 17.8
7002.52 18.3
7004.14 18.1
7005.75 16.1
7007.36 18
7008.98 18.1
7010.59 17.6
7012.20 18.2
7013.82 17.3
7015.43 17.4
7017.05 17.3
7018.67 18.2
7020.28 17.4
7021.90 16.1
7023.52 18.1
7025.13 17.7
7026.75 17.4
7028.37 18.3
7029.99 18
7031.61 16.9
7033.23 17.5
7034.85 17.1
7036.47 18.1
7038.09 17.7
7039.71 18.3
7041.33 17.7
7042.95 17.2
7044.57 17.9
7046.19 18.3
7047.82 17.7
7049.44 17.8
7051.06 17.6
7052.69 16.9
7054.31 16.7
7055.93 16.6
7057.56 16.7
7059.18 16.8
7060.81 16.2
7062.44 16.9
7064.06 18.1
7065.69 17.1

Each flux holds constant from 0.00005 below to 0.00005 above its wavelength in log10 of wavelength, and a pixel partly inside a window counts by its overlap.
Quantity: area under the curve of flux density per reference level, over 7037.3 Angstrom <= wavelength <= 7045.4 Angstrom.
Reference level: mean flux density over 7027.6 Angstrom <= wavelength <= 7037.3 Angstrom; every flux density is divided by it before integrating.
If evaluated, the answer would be 8.16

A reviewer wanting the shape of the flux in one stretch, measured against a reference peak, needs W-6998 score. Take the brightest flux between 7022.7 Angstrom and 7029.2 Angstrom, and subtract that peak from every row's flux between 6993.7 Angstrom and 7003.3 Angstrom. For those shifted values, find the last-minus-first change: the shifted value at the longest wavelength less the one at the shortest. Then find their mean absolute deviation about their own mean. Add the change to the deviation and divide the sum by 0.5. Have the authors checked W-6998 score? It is 4.7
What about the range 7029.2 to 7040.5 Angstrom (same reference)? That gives 1.4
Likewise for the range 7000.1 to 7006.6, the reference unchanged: -1.9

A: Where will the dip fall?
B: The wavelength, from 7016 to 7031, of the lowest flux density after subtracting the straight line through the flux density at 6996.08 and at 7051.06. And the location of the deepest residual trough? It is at 7021.90 Angstrom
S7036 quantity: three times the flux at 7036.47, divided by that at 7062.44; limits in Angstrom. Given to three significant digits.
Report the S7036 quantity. 3.21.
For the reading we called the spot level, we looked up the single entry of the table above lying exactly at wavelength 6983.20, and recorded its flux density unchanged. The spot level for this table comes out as 17.4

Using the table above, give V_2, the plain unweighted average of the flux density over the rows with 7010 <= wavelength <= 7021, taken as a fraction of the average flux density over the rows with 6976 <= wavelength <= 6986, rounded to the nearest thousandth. 1.019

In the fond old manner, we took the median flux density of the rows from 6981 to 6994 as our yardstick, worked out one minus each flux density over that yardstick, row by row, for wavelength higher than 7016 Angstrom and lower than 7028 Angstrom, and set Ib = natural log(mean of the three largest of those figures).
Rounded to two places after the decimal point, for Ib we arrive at -3.35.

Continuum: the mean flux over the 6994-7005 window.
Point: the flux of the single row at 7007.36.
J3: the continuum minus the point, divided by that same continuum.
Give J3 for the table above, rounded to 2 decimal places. -0.02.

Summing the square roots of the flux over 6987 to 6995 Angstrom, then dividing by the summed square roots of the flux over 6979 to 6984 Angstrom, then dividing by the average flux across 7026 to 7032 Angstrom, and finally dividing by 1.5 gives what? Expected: 0.064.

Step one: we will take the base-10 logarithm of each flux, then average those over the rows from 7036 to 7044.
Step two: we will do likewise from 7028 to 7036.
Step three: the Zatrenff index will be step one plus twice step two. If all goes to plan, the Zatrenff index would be 3.74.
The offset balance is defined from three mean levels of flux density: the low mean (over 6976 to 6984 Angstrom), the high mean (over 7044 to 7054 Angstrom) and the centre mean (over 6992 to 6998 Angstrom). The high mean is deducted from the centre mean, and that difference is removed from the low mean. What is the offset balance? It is 17.2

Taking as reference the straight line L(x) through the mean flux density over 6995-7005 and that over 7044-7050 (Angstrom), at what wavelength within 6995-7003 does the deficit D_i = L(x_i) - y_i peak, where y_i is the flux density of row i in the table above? 6999.30 Angstrom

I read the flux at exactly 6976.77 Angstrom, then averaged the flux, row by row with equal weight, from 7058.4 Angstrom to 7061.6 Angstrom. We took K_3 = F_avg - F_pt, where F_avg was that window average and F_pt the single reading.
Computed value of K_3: -1.2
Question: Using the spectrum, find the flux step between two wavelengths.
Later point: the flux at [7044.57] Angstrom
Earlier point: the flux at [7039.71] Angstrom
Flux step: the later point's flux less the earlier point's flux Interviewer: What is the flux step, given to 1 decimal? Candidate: -0.4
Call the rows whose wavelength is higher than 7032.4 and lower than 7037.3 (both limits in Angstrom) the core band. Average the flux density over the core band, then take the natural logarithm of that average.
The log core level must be 2.87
